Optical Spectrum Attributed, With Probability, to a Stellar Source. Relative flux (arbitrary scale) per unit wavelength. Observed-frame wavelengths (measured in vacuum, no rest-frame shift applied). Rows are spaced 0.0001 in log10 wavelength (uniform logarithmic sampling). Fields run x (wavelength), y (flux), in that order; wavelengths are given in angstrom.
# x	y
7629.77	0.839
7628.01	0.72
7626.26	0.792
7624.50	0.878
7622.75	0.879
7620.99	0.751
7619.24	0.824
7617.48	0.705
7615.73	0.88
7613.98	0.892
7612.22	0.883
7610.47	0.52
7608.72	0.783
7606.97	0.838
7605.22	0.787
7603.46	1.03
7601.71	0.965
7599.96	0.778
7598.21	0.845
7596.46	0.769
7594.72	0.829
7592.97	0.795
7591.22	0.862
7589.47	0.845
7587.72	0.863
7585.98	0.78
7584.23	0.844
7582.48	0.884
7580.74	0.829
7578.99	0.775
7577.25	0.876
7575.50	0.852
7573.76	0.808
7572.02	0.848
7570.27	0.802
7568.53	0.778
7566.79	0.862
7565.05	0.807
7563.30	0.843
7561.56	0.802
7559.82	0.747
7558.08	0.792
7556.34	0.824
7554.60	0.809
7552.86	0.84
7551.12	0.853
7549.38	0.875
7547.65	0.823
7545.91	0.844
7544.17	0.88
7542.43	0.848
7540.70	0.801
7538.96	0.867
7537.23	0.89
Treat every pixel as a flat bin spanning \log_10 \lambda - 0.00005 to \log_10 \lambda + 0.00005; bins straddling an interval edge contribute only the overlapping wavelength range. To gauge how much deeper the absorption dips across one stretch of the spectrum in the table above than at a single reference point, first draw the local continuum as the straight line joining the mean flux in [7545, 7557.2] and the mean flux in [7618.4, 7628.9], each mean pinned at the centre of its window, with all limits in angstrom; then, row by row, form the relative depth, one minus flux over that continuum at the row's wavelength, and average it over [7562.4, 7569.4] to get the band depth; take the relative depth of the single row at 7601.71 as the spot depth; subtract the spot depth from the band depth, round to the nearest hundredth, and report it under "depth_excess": 0.19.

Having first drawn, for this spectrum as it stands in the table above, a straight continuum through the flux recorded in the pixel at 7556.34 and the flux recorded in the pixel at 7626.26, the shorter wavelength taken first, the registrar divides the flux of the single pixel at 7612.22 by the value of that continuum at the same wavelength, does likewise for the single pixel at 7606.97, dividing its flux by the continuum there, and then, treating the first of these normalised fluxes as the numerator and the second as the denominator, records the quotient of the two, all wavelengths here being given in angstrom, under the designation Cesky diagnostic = 1.06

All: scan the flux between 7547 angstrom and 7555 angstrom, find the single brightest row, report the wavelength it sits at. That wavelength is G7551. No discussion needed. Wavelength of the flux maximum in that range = 7549.38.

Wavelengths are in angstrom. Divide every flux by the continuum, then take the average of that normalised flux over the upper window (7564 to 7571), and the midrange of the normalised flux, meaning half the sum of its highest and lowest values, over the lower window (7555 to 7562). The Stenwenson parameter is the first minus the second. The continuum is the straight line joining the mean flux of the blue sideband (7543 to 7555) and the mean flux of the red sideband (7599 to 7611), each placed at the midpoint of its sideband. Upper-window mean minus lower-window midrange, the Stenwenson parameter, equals 0.038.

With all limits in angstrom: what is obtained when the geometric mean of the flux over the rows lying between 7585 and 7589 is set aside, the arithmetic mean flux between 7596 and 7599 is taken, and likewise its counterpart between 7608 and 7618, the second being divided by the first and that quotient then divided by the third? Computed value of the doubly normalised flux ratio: 1.27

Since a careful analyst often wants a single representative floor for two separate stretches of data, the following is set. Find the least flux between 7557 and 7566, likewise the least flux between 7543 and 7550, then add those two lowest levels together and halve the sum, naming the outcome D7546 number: 0.785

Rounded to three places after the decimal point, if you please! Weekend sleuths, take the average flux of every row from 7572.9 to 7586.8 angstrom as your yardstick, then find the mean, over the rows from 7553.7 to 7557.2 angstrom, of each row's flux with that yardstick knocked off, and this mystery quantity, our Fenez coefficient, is -0.014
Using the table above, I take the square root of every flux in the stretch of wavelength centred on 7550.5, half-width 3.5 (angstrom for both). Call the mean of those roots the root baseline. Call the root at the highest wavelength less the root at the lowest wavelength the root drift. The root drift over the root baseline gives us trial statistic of 0.010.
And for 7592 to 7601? -0.011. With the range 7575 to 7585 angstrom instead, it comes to -0.005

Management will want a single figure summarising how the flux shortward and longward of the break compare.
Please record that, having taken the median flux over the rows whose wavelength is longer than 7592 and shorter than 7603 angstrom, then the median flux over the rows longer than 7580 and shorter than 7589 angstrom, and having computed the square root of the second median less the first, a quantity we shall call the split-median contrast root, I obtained 0.18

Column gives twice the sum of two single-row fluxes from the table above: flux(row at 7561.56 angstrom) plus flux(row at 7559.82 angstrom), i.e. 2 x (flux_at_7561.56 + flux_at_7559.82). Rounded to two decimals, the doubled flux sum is 3.10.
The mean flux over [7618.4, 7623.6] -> 0.818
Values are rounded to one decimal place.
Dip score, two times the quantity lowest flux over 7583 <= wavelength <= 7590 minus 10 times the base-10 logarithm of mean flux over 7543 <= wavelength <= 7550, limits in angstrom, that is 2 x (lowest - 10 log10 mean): 2.9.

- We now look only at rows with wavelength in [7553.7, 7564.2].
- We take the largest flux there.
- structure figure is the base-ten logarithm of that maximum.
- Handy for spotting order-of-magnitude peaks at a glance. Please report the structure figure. -0.074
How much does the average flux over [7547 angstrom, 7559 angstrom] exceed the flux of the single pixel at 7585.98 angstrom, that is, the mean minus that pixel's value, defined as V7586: 0.051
